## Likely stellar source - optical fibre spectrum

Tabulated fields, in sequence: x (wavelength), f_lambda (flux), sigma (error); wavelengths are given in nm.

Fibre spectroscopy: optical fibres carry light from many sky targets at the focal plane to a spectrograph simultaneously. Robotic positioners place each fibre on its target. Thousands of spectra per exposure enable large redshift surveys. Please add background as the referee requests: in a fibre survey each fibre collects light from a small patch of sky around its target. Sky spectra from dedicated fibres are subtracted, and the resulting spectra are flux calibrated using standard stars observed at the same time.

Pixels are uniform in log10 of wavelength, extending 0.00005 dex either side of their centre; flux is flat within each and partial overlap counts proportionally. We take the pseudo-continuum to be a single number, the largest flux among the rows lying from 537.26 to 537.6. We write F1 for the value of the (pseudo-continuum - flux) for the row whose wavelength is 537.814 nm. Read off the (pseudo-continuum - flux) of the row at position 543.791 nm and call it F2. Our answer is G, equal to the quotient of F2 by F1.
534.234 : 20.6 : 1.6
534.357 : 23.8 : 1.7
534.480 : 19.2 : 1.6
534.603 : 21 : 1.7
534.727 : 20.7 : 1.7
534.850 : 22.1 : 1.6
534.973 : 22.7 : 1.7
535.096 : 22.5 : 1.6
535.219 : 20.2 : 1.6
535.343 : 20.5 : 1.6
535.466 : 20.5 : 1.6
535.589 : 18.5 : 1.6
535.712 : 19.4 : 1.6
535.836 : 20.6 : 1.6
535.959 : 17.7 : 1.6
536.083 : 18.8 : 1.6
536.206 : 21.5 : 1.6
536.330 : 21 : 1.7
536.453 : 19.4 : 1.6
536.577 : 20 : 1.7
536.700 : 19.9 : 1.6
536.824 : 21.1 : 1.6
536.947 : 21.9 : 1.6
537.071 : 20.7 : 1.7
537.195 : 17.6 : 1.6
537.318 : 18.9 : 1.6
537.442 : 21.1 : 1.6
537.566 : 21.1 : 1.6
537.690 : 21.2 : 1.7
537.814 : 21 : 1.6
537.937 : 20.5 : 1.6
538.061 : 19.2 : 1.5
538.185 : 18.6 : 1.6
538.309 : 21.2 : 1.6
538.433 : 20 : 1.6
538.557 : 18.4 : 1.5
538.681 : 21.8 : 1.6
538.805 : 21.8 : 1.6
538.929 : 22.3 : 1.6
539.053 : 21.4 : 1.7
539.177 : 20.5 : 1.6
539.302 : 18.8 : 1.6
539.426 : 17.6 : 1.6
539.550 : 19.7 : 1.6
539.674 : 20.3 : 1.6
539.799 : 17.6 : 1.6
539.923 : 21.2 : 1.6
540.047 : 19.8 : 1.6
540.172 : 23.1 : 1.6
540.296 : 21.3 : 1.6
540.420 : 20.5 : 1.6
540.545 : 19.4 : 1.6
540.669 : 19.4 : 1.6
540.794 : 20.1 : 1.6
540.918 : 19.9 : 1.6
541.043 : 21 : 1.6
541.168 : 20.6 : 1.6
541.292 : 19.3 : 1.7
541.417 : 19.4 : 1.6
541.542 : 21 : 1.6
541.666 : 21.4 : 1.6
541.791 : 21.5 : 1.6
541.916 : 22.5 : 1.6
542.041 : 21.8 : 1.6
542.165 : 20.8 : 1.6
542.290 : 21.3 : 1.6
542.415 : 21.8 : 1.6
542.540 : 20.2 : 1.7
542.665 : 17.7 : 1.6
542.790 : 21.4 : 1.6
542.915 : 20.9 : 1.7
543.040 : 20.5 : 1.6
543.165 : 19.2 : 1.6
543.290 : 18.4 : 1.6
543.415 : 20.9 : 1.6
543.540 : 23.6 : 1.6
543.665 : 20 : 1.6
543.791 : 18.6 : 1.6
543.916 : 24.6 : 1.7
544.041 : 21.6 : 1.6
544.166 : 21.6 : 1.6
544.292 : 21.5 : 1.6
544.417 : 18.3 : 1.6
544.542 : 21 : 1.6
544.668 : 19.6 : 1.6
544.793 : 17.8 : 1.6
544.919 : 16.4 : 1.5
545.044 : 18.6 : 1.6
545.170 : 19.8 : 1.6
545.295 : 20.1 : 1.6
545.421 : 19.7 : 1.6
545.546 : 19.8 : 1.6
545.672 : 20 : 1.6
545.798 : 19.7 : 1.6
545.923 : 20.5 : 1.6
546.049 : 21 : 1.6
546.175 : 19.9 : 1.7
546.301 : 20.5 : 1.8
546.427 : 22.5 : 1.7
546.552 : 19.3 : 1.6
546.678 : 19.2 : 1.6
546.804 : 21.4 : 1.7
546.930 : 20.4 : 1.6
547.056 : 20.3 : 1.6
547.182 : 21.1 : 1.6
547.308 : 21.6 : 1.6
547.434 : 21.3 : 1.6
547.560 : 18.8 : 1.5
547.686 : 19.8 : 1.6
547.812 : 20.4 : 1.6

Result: 25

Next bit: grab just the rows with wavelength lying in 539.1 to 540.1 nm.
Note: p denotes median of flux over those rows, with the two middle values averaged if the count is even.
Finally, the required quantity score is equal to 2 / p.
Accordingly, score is 0.101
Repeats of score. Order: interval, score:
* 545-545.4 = 0.101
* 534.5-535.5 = 0.096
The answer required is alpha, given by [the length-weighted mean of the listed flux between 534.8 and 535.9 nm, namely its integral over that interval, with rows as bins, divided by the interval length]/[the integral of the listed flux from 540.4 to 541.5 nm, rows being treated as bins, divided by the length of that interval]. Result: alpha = 1.04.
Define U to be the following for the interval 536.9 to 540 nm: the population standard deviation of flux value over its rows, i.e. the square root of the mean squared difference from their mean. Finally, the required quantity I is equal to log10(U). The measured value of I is 0.15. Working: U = 1.42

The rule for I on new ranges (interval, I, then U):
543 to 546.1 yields 0.23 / 1.71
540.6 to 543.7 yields 0.10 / 1.26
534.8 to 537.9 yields 0.13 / 1.34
